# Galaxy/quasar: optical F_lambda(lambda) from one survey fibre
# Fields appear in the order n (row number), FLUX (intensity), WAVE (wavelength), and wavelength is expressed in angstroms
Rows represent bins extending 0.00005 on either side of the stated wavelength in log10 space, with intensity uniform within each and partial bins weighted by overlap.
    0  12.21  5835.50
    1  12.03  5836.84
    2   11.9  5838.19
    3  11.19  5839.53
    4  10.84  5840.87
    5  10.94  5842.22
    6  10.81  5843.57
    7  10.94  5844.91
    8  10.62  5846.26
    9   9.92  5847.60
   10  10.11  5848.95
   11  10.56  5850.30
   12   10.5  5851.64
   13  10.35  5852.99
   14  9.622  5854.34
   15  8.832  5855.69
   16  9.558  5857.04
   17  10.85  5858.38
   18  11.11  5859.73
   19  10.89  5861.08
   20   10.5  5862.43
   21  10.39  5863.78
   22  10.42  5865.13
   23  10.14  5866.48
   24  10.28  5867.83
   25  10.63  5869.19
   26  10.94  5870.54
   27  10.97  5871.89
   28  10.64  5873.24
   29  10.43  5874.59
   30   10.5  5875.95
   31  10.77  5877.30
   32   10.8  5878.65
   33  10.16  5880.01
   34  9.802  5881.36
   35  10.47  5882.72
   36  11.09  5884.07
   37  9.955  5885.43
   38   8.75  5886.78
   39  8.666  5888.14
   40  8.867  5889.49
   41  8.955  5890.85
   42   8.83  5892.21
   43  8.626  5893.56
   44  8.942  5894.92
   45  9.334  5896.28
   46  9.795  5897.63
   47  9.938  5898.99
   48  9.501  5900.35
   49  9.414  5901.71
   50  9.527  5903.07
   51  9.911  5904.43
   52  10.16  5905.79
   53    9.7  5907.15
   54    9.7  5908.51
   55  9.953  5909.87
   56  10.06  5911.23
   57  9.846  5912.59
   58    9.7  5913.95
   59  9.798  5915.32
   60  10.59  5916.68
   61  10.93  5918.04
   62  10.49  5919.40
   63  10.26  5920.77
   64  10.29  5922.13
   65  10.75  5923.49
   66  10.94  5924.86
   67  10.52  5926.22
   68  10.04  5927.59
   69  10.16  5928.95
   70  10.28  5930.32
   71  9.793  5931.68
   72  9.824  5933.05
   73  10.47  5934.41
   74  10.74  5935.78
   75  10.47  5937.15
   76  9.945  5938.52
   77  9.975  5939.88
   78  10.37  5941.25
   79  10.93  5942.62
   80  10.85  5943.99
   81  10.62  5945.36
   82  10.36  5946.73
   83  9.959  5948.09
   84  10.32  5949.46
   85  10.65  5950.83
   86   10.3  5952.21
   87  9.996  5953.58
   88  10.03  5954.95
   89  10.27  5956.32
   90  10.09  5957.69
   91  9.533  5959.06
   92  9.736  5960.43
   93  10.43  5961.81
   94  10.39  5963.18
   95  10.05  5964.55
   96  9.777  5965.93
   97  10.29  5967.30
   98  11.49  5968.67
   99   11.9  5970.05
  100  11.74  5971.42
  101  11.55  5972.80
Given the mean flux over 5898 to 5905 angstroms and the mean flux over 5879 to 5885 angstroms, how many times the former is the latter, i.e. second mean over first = 1.07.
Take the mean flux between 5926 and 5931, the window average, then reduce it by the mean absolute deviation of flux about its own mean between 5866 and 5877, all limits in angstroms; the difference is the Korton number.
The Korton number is 10.0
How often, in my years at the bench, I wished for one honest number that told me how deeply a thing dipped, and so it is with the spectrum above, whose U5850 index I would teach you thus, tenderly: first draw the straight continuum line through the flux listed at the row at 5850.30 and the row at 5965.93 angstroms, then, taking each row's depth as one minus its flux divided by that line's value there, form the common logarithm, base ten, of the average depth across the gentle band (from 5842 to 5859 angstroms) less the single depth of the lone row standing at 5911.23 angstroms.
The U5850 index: -1.7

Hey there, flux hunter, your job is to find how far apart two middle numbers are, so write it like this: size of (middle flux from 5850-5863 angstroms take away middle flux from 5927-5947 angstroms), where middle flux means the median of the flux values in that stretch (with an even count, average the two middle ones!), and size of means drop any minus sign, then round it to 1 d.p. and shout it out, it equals 0.1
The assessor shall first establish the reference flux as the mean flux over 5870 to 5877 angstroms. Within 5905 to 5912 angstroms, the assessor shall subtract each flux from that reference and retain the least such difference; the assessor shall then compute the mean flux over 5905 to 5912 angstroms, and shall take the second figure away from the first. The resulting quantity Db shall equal -9.4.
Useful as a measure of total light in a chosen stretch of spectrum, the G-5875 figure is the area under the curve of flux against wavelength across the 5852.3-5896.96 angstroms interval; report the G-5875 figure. 448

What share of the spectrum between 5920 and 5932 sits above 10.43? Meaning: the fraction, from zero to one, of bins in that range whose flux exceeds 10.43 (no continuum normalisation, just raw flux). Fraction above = 0.33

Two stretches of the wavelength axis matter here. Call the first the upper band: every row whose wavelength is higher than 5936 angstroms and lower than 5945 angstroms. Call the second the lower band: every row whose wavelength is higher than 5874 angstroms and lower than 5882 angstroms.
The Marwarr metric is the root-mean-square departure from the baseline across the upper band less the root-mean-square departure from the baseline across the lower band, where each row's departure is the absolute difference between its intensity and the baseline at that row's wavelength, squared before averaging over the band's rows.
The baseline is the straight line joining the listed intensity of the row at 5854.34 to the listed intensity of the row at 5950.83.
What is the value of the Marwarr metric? -0.26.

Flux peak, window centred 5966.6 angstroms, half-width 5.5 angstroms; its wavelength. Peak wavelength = 5970.05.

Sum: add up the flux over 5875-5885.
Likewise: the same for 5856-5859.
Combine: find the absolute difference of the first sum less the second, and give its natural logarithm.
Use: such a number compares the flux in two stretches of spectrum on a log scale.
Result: 3.97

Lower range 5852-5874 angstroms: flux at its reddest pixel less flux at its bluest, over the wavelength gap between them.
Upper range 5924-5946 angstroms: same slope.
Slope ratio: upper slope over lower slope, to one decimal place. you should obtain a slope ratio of -1.1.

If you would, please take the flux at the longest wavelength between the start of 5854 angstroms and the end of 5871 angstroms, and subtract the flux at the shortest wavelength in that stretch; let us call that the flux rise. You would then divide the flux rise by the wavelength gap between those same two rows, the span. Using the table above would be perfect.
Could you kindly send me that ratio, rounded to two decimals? 0.08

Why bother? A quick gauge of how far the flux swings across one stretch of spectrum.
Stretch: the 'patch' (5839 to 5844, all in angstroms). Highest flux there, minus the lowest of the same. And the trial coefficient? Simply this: 0.38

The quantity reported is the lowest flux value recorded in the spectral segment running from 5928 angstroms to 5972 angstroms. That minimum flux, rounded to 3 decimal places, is 9.533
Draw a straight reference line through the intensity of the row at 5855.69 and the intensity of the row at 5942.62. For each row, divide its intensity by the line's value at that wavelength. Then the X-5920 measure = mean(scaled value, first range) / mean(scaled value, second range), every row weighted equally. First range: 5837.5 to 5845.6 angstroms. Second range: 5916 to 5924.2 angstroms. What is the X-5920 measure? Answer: 1.29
